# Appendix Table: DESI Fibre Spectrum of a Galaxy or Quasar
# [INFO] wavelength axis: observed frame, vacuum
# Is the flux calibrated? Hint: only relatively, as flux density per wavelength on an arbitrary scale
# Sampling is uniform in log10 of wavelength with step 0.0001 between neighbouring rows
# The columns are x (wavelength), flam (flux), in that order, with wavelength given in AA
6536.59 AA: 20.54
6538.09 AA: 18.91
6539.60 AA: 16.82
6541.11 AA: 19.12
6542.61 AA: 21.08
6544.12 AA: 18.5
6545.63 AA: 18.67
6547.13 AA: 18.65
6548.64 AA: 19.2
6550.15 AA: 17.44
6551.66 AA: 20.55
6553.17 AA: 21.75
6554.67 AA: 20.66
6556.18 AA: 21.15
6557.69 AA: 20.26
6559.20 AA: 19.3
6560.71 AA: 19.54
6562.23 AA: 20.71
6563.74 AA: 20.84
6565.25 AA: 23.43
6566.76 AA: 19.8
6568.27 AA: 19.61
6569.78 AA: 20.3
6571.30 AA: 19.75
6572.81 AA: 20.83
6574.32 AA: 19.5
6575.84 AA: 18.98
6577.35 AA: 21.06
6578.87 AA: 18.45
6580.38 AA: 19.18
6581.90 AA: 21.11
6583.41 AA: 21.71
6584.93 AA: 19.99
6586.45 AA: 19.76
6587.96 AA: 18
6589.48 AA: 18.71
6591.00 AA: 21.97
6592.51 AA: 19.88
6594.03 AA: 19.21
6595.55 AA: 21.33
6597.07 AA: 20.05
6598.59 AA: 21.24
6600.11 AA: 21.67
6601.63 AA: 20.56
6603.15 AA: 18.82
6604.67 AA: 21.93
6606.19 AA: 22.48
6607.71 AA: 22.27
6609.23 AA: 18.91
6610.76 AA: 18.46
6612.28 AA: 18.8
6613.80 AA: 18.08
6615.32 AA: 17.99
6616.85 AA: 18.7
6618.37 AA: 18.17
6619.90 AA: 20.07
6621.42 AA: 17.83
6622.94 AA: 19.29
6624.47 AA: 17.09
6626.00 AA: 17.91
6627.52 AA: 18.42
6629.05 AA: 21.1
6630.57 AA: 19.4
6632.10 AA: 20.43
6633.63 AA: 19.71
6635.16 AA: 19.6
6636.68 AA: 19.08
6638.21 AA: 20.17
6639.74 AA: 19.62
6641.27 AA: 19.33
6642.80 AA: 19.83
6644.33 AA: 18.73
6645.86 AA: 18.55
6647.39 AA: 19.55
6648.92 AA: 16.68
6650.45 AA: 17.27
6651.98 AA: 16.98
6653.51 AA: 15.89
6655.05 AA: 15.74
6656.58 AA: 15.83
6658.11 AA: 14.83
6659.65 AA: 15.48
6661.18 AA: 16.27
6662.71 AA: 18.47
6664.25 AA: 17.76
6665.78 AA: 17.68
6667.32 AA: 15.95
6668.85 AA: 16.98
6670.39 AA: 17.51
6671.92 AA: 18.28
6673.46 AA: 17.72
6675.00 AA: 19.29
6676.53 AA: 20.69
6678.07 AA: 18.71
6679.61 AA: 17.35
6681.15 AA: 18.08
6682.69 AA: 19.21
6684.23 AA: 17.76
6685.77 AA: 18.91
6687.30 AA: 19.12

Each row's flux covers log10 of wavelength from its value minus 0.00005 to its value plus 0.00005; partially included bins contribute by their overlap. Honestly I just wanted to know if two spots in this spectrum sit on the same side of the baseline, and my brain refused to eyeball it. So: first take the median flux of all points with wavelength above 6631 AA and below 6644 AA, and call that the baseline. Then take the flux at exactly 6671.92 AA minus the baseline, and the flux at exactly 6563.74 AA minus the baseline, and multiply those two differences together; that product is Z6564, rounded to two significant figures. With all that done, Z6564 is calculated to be -1.6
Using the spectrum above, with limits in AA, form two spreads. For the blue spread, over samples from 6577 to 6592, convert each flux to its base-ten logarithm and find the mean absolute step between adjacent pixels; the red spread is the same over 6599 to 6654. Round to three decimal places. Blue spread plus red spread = 0.058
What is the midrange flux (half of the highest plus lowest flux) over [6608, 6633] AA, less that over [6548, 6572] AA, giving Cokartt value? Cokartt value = -1.3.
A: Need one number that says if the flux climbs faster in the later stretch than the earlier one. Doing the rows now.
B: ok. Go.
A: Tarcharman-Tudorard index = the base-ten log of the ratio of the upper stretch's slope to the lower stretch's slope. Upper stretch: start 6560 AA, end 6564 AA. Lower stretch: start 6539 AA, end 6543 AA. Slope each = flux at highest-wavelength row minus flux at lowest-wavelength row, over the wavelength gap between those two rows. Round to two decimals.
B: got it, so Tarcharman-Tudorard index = -0.52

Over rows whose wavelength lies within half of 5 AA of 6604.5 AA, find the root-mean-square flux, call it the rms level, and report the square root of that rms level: 4.60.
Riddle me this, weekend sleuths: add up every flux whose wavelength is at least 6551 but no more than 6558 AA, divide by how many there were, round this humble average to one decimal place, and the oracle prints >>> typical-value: 20.9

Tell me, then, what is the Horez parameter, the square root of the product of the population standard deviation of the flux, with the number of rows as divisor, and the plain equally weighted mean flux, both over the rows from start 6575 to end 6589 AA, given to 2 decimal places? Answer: 4.89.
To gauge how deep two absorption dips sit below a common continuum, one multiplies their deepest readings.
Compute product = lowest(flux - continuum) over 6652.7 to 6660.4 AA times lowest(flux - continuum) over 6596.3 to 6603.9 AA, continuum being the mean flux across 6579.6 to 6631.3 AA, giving 4.3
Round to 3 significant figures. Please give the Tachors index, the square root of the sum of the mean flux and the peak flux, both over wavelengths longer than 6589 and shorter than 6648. 6.49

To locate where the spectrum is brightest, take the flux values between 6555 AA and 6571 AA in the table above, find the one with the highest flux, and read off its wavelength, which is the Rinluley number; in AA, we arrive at 6565.25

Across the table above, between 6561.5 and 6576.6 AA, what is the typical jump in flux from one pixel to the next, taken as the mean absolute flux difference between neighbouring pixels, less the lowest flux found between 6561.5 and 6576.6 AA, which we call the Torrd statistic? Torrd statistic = -17.8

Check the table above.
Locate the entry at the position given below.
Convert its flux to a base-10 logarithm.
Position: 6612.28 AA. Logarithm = 1.27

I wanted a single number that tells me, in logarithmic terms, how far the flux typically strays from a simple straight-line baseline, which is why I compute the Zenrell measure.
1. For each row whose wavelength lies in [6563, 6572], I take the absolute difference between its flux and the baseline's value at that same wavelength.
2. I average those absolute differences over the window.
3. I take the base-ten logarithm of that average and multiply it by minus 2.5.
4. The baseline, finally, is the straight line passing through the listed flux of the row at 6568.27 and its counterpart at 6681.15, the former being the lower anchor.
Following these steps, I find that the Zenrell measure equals 0.0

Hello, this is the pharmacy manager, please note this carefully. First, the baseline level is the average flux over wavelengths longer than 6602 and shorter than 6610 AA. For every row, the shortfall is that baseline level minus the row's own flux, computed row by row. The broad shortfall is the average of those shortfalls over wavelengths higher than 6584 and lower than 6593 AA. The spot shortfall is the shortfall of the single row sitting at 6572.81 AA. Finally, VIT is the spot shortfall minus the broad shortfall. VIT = -1.1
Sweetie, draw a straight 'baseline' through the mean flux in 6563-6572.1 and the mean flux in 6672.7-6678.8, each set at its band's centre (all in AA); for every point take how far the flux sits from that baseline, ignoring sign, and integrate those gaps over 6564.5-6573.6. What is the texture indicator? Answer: 9.1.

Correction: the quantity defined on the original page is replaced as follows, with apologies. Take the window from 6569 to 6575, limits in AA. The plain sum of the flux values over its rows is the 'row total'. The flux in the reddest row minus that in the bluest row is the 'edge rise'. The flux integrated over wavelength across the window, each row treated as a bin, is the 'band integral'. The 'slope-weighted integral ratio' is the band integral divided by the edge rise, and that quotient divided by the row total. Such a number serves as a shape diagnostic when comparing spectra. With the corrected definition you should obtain -1.9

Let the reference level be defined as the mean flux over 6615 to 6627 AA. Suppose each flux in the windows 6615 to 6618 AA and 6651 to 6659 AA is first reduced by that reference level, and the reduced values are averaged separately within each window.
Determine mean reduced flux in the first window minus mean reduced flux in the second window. 2.49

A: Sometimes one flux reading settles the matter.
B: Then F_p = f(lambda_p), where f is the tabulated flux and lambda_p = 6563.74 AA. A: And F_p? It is 20.84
